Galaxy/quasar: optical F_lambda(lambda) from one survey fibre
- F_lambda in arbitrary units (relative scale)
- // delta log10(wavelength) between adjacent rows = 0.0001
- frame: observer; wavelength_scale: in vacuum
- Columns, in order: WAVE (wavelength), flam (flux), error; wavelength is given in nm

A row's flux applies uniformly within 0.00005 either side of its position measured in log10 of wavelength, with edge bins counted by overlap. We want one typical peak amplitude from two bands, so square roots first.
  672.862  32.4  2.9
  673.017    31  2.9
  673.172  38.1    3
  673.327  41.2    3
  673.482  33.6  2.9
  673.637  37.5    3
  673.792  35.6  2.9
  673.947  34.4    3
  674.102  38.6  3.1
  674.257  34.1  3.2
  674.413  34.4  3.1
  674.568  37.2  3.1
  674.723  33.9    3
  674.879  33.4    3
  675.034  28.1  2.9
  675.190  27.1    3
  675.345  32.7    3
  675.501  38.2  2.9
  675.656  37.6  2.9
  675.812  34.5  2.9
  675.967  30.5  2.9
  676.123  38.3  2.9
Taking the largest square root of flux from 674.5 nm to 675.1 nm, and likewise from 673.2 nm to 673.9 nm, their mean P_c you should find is 6.26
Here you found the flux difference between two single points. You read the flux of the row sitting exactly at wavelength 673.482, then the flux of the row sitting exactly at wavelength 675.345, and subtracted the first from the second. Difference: -1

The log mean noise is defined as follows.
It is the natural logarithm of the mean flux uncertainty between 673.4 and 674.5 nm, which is 1.11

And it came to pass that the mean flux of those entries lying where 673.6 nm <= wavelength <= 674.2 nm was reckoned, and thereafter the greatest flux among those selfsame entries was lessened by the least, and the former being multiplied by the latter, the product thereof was 153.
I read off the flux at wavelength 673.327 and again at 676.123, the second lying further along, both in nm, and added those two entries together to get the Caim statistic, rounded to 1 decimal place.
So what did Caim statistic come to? 79.5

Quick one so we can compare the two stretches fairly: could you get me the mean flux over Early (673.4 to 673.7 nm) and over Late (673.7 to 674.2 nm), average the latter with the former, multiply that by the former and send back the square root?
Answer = 35.7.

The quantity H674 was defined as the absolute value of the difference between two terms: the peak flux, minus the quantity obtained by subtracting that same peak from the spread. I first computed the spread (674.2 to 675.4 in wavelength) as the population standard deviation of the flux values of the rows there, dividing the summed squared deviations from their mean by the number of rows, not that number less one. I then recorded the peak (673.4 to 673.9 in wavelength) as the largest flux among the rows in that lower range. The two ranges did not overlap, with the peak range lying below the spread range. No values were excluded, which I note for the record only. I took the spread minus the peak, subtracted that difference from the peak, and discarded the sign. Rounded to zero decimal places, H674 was 72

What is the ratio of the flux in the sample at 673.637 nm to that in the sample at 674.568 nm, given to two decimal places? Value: 1.01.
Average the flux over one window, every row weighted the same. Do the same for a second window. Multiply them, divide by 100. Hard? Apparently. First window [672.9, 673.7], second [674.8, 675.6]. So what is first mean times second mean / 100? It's 11.6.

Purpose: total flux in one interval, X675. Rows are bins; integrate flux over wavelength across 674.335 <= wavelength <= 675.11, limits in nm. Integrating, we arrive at 26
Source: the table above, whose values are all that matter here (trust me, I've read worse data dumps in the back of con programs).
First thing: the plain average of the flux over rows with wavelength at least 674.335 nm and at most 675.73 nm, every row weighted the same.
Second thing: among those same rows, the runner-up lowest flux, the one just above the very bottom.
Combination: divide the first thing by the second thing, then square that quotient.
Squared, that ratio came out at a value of 1.43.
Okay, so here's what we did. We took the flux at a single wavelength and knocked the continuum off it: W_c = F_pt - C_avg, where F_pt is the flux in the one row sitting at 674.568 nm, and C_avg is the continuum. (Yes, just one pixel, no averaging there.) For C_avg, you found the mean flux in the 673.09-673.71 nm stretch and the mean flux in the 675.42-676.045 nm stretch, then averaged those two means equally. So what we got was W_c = 0.8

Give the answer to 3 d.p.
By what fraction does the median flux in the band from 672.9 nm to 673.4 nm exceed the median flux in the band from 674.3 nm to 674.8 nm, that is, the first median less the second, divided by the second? 0.108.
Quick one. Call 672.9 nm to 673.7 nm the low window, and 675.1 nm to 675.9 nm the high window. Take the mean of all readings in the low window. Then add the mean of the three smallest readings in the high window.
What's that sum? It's 68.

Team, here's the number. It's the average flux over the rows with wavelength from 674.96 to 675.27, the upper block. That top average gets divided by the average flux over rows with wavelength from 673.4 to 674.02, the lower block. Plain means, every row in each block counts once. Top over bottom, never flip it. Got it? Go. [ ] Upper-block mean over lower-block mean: 0.78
